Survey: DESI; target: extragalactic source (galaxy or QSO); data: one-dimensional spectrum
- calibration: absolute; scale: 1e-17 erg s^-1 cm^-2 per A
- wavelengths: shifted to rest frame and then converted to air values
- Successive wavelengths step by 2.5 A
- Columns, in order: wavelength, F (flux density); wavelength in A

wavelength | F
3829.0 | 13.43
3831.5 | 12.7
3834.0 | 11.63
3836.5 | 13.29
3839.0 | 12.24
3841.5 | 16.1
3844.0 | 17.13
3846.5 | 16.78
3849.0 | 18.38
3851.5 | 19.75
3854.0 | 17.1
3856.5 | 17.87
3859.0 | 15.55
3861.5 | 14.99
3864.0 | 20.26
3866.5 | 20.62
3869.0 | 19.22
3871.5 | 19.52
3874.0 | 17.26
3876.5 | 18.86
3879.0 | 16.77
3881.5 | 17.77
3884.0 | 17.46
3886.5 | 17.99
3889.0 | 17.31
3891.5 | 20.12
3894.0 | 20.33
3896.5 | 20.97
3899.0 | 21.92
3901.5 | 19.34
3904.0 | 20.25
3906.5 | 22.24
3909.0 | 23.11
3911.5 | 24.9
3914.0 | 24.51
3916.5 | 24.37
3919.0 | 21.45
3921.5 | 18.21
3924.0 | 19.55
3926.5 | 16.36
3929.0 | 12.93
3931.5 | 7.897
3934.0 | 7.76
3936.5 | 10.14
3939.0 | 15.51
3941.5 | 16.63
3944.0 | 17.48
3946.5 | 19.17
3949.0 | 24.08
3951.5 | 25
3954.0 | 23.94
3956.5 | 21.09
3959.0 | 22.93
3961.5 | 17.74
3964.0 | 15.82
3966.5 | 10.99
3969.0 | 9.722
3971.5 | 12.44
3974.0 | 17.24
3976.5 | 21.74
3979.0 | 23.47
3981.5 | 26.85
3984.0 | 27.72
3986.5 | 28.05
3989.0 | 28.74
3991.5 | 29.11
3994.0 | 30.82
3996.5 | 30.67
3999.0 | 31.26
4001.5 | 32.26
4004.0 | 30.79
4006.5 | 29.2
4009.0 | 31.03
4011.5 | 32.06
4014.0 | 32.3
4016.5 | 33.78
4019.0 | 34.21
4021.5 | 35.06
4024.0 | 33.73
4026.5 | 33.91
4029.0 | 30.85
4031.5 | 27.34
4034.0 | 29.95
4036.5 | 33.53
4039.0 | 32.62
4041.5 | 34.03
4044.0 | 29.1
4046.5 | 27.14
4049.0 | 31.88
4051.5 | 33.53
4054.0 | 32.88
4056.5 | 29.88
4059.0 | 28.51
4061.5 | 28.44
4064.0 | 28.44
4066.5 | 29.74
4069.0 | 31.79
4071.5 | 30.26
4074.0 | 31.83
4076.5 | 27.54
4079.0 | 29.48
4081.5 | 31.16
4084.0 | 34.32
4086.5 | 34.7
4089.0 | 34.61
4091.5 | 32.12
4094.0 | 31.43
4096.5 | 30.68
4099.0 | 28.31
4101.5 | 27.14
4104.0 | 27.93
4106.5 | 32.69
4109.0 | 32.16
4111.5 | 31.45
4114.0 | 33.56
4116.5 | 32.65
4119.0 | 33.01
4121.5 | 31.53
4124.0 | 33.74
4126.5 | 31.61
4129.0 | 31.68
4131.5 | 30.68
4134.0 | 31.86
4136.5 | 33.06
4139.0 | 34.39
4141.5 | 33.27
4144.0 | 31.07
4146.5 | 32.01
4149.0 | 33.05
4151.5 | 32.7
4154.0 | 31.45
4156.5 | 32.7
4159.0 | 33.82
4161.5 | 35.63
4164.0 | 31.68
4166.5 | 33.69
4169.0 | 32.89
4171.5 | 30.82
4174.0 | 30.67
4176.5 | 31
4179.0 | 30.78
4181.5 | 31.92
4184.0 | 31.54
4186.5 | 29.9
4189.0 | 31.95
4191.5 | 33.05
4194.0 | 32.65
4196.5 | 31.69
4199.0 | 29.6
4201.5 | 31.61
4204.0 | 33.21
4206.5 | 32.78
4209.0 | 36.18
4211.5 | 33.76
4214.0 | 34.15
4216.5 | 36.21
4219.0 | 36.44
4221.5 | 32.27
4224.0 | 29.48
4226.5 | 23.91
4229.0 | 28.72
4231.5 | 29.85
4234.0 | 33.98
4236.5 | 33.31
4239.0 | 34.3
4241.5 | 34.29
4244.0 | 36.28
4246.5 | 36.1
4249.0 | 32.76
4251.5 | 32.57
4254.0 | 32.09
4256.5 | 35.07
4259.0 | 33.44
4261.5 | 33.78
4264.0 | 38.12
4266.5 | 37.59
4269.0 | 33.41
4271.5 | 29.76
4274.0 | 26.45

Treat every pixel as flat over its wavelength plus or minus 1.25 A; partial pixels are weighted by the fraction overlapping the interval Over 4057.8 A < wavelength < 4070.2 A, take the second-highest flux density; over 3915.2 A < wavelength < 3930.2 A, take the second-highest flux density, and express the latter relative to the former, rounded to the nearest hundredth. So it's 0.72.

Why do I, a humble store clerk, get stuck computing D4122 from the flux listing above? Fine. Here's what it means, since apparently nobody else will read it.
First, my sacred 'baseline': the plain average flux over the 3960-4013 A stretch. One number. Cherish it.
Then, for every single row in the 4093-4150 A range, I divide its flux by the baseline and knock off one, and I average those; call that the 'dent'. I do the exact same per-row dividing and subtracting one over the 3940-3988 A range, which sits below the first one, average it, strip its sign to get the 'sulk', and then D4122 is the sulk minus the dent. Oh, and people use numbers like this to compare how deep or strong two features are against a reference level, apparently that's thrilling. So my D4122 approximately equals -0.10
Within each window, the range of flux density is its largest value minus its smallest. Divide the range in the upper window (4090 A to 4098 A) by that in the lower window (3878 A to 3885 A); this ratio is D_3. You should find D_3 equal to 1.4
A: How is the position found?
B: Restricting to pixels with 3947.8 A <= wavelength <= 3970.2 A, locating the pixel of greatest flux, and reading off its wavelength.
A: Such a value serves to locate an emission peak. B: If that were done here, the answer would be 3951.5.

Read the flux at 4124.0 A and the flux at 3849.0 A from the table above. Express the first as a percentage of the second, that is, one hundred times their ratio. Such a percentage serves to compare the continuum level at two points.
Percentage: 184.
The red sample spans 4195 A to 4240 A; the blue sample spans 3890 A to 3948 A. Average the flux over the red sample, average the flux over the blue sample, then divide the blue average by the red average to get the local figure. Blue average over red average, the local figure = 0.57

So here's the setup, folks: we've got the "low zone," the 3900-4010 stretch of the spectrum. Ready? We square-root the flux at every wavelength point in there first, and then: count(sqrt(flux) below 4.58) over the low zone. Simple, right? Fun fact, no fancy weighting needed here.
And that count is 19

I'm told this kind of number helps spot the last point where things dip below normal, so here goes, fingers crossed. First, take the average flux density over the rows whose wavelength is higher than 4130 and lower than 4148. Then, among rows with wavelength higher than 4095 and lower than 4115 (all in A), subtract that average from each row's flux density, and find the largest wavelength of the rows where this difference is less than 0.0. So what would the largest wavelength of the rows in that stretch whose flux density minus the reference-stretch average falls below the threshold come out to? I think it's 4111.5 A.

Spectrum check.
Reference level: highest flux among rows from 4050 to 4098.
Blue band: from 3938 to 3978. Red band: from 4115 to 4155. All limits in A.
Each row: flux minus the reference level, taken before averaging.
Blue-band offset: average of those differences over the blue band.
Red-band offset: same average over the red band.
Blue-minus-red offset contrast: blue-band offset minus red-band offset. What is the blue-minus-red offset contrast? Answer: -14.1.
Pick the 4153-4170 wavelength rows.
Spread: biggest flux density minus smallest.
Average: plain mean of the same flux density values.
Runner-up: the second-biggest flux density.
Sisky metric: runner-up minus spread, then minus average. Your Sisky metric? -3.5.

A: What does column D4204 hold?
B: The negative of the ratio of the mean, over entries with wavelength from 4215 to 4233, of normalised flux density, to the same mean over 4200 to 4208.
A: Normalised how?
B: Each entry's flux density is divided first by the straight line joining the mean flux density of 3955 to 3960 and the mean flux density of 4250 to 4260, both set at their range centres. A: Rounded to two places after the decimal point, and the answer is -0.93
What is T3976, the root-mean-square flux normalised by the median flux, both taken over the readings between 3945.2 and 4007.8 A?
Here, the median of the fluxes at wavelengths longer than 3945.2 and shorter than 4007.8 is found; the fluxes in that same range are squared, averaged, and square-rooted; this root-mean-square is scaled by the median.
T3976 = 1.018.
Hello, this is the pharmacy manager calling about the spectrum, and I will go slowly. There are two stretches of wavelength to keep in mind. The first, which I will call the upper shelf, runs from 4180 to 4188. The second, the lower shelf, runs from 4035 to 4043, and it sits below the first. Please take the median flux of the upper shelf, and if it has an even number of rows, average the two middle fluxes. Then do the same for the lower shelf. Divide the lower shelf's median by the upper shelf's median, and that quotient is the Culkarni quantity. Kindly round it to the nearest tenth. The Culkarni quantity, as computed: 1.1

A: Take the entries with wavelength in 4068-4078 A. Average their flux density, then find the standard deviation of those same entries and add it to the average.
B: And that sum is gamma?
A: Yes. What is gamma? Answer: 32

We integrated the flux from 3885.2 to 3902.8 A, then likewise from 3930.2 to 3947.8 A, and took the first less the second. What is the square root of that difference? 10.4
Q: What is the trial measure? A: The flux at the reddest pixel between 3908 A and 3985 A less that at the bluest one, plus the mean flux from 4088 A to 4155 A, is 36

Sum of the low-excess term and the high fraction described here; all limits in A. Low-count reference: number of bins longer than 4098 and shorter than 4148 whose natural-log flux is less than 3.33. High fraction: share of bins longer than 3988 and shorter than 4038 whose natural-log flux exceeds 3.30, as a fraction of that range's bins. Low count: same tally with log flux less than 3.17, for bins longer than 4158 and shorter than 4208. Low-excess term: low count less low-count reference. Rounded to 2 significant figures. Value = -1.0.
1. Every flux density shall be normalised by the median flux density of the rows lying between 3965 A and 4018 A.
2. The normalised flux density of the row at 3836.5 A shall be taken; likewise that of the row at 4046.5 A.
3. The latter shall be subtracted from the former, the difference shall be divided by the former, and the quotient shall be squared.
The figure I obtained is 1.1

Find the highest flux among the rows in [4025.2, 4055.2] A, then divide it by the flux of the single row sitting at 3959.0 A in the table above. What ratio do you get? 1.48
